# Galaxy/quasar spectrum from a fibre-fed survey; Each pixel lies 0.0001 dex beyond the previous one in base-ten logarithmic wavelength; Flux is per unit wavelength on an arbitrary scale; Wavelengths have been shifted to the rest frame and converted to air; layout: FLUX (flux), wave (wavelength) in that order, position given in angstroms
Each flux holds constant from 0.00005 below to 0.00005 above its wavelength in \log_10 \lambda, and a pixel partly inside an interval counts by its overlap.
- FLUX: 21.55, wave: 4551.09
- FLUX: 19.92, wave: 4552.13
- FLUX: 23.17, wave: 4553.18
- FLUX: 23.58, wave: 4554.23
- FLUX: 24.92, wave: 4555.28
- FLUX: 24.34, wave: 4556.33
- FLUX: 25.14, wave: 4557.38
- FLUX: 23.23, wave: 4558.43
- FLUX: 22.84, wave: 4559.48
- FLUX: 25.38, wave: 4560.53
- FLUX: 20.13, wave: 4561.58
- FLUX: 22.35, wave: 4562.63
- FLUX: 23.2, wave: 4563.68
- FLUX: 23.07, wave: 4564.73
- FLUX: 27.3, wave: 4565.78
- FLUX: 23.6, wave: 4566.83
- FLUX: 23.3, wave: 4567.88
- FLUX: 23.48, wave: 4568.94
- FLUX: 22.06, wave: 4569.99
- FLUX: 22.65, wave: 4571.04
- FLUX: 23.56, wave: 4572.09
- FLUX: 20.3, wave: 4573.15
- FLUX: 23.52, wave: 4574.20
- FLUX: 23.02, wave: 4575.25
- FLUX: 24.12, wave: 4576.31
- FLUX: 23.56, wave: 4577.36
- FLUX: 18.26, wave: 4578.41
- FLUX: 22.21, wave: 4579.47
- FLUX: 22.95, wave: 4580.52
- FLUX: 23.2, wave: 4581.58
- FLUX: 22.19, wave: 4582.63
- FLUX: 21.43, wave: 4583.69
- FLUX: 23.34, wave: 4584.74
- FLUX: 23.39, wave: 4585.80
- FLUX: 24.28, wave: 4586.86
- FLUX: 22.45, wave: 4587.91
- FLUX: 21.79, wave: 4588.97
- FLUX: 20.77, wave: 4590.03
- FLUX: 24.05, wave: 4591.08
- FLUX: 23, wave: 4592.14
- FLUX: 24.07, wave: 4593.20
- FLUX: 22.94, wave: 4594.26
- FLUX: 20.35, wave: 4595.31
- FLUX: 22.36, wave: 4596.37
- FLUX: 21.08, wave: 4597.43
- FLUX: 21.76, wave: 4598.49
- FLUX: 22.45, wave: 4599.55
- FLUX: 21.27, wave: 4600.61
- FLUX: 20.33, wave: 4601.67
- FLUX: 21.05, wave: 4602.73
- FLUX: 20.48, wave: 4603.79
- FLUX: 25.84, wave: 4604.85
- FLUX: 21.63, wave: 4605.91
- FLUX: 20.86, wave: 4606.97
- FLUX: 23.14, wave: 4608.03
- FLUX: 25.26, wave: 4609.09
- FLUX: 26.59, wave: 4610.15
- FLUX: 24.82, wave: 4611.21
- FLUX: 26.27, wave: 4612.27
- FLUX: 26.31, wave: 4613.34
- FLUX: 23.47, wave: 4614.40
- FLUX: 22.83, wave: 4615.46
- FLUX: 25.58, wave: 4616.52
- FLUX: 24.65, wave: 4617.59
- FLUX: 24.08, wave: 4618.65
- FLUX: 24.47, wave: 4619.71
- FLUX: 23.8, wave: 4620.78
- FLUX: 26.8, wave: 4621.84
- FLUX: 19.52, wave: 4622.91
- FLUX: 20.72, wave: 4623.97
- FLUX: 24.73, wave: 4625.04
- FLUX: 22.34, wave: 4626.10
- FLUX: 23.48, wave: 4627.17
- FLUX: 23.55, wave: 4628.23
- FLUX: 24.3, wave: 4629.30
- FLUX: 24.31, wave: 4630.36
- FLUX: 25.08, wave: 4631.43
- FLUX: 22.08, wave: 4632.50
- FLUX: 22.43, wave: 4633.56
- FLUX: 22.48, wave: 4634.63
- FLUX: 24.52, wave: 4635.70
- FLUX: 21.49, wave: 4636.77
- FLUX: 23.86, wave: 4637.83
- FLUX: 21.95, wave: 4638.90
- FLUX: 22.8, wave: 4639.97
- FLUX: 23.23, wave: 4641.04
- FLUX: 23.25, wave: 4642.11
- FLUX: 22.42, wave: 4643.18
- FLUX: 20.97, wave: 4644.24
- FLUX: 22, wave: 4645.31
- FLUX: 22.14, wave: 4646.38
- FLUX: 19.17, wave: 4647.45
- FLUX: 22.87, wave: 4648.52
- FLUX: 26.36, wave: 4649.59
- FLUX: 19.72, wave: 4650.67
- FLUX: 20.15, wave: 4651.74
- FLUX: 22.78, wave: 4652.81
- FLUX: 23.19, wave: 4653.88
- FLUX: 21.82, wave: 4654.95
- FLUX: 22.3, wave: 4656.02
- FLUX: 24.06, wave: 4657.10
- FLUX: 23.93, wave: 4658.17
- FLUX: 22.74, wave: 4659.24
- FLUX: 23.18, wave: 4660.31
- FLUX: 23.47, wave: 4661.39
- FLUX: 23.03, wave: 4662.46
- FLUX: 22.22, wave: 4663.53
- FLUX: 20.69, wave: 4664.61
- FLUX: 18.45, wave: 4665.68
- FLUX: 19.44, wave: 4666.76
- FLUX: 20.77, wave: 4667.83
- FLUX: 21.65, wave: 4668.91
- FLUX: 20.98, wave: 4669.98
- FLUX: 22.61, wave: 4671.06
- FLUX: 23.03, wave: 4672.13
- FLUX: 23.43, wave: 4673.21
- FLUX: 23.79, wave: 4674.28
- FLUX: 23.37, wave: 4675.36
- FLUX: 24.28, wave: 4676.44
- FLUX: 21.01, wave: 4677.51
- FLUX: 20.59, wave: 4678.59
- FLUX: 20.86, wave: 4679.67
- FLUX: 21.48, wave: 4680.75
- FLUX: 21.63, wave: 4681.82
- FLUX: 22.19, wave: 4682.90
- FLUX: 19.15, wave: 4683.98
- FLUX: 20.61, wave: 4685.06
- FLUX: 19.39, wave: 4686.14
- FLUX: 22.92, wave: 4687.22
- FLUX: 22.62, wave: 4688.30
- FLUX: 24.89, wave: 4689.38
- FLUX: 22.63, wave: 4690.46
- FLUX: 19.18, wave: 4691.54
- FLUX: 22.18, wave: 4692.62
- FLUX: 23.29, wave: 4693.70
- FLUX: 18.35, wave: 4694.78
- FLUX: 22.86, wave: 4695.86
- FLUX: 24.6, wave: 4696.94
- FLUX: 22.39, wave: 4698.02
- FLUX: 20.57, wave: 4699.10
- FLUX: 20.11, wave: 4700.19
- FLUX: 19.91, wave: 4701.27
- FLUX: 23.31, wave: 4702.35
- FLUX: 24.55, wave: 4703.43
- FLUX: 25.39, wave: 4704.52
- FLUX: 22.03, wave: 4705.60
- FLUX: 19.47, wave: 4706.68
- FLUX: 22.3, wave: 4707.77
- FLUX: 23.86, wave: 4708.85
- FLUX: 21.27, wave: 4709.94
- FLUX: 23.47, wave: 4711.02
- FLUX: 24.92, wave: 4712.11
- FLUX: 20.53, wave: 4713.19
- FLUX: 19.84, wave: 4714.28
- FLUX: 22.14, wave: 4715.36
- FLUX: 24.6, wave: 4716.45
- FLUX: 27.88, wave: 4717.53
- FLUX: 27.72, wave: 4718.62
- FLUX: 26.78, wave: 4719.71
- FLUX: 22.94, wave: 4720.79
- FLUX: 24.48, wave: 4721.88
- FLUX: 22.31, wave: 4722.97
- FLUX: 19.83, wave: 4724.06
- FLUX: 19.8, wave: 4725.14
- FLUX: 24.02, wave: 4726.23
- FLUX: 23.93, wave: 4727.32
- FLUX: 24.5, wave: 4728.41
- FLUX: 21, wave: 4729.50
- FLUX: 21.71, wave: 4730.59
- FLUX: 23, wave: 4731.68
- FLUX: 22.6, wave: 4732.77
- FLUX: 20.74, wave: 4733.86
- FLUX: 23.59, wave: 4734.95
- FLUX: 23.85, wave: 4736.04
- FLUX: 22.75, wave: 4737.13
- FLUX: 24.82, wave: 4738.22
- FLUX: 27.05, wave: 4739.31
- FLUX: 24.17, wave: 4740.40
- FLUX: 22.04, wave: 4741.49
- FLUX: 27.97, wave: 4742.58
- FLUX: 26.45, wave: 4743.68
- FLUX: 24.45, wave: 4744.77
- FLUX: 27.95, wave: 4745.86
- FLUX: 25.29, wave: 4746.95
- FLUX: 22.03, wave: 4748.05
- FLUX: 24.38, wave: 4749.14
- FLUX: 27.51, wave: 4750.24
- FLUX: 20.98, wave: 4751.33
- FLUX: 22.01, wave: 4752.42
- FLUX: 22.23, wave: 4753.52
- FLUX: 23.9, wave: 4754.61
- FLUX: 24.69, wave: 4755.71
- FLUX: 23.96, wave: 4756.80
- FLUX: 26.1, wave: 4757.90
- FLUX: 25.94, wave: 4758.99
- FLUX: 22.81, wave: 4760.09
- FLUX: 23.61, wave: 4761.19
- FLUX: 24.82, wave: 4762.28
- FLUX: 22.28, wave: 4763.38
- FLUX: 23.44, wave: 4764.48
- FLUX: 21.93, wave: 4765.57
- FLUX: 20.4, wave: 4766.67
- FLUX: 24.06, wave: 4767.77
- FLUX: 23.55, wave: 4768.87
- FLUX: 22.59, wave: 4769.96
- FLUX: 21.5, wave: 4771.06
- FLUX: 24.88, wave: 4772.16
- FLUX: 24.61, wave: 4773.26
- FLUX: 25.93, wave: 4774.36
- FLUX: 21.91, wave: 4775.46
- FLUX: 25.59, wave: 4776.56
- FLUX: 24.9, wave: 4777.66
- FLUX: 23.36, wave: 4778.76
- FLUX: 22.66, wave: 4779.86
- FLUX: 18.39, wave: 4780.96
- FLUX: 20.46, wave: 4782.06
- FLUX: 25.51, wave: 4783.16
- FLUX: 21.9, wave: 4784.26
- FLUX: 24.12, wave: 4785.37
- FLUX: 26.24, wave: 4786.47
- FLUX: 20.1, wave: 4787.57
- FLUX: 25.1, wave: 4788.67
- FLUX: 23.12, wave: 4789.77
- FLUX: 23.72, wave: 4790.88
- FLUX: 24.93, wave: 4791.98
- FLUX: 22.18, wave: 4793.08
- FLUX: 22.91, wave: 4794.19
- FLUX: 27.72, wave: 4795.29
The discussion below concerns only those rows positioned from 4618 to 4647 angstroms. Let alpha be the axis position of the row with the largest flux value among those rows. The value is 4621.84 angstroms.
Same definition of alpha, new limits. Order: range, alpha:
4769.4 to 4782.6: 4774.36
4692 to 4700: 4696.94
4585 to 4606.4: 4604.85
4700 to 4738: 4717.53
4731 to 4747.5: 4742.58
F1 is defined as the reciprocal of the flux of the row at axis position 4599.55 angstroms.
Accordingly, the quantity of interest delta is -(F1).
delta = -0.0445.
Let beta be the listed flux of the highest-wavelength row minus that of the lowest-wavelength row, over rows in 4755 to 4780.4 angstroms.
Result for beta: -2.0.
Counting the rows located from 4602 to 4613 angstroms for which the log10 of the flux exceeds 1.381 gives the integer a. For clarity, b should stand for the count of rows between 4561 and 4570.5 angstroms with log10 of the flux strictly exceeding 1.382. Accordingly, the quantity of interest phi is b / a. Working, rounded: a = 5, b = 1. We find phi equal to 0.2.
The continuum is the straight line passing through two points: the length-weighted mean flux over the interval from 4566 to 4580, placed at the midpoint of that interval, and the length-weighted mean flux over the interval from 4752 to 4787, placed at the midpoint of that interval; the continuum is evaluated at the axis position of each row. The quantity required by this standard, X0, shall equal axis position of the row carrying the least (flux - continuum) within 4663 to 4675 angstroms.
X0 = 4665.68 angstroms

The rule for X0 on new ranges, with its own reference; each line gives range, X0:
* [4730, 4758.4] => 4733.86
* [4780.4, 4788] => 4780.96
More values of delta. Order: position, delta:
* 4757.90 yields -0.0383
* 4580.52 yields -0.0436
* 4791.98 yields -0.0401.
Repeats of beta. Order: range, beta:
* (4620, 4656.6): -1.5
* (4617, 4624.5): -3.9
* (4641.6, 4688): -0.3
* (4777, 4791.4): -1.2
